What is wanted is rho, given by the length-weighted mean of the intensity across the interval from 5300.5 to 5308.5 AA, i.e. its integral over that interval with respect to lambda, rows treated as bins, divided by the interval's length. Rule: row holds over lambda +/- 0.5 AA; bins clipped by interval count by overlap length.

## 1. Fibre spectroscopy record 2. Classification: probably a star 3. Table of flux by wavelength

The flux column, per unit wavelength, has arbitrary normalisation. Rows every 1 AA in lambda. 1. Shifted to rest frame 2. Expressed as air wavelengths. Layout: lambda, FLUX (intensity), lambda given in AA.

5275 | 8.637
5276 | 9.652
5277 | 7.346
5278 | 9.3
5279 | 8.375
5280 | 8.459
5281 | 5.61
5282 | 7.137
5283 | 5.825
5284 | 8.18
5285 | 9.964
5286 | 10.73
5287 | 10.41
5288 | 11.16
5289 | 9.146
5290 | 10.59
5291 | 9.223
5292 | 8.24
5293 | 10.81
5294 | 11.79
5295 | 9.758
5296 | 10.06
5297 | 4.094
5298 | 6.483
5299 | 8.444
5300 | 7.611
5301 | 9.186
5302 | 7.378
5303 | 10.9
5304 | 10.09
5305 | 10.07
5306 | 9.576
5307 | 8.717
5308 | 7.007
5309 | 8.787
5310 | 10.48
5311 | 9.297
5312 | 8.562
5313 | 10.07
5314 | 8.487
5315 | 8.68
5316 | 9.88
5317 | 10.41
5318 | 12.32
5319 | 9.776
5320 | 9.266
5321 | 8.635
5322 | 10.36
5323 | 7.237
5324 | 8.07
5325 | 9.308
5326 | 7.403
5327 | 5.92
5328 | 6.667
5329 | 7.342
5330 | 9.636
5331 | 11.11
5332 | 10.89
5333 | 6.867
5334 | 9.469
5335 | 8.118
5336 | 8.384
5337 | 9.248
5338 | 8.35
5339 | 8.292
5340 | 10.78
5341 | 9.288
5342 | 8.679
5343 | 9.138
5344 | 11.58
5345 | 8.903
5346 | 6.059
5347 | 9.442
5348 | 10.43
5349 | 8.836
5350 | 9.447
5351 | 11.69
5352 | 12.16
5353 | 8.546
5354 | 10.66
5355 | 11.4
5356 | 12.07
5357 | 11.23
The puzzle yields 9.12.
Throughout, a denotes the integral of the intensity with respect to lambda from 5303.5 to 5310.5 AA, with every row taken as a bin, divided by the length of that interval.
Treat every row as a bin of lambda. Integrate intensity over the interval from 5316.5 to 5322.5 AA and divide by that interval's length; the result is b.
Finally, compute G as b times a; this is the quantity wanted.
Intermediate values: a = 9.2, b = 10.1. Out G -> 94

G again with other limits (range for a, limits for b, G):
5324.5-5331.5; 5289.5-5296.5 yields 83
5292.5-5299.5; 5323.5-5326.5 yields 73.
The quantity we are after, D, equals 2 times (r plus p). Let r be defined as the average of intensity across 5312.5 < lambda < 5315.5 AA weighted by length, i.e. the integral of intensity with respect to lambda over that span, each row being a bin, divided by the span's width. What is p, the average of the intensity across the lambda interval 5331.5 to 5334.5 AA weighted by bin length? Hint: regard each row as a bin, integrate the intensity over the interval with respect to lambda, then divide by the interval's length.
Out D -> 36.3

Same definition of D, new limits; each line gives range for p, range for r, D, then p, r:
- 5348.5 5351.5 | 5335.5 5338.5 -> 37.3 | 9.99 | 8.7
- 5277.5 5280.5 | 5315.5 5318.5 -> 39.2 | 8.71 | 10.9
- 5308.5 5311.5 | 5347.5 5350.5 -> 38.2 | 9.52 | 9.6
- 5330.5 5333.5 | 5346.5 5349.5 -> 38.4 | 9.62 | 9.6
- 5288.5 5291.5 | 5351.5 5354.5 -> 40.2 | 9.65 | 10.5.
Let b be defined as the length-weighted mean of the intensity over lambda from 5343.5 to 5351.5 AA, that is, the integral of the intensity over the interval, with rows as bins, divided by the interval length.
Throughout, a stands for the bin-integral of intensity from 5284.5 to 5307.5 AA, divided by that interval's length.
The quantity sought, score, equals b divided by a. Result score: 1.02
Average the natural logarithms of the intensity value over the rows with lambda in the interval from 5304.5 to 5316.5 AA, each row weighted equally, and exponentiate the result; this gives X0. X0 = 9.09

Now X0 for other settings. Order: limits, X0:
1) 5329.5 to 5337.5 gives 9.12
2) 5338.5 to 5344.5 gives 9.56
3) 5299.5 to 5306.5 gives 9.17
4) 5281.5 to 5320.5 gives 9.02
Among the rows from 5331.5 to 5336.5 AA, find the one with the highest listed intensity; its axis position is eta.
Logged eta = 5332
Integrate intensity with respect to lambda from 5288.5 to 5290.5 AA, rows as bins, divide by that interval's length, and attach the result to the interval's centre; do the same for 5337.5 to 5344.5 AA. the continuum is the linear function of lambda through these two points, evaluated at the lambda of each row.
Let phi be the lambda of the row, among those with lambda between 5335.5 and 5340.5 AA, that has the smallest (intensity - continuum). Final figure 5339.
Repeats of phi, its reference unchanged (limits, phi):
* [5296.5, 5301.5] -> 5297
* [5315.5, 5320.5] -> 5320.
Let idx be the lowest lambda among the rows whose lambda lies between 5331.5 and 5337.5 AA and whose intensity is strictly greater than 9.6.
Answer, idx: 5332 AA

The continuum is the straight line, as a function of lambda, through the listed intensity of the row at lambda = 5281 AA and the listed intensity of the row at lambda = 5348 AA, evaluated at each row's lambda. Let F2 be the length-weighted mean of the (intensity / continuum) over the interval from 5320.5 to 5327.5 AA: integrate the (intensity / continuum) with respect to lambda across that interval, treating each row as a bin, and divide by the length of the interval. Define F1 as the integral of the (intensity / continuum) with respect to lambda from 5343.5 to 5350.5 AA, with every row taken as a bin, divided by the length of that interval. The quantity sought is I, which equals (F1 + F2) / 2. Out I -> 0.91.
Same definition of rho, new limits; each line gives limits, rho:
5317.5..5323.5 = 9.60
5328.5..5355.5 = 9.43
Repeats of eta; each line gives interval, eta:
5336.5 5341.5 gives 5340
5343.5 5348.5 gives 5344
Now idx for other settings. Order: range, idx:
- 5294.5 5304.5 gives 5295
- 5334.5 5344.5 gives 5340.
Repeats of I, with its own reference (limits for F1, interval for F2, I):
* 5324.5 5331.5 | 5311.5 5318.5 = 1.06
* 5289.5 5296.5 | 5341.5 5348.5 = 1.23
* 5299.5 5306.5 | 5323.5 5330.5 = 1.08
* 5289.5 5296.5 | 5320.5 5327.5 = 1.25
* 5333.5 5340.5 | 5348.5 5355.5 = 0.95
